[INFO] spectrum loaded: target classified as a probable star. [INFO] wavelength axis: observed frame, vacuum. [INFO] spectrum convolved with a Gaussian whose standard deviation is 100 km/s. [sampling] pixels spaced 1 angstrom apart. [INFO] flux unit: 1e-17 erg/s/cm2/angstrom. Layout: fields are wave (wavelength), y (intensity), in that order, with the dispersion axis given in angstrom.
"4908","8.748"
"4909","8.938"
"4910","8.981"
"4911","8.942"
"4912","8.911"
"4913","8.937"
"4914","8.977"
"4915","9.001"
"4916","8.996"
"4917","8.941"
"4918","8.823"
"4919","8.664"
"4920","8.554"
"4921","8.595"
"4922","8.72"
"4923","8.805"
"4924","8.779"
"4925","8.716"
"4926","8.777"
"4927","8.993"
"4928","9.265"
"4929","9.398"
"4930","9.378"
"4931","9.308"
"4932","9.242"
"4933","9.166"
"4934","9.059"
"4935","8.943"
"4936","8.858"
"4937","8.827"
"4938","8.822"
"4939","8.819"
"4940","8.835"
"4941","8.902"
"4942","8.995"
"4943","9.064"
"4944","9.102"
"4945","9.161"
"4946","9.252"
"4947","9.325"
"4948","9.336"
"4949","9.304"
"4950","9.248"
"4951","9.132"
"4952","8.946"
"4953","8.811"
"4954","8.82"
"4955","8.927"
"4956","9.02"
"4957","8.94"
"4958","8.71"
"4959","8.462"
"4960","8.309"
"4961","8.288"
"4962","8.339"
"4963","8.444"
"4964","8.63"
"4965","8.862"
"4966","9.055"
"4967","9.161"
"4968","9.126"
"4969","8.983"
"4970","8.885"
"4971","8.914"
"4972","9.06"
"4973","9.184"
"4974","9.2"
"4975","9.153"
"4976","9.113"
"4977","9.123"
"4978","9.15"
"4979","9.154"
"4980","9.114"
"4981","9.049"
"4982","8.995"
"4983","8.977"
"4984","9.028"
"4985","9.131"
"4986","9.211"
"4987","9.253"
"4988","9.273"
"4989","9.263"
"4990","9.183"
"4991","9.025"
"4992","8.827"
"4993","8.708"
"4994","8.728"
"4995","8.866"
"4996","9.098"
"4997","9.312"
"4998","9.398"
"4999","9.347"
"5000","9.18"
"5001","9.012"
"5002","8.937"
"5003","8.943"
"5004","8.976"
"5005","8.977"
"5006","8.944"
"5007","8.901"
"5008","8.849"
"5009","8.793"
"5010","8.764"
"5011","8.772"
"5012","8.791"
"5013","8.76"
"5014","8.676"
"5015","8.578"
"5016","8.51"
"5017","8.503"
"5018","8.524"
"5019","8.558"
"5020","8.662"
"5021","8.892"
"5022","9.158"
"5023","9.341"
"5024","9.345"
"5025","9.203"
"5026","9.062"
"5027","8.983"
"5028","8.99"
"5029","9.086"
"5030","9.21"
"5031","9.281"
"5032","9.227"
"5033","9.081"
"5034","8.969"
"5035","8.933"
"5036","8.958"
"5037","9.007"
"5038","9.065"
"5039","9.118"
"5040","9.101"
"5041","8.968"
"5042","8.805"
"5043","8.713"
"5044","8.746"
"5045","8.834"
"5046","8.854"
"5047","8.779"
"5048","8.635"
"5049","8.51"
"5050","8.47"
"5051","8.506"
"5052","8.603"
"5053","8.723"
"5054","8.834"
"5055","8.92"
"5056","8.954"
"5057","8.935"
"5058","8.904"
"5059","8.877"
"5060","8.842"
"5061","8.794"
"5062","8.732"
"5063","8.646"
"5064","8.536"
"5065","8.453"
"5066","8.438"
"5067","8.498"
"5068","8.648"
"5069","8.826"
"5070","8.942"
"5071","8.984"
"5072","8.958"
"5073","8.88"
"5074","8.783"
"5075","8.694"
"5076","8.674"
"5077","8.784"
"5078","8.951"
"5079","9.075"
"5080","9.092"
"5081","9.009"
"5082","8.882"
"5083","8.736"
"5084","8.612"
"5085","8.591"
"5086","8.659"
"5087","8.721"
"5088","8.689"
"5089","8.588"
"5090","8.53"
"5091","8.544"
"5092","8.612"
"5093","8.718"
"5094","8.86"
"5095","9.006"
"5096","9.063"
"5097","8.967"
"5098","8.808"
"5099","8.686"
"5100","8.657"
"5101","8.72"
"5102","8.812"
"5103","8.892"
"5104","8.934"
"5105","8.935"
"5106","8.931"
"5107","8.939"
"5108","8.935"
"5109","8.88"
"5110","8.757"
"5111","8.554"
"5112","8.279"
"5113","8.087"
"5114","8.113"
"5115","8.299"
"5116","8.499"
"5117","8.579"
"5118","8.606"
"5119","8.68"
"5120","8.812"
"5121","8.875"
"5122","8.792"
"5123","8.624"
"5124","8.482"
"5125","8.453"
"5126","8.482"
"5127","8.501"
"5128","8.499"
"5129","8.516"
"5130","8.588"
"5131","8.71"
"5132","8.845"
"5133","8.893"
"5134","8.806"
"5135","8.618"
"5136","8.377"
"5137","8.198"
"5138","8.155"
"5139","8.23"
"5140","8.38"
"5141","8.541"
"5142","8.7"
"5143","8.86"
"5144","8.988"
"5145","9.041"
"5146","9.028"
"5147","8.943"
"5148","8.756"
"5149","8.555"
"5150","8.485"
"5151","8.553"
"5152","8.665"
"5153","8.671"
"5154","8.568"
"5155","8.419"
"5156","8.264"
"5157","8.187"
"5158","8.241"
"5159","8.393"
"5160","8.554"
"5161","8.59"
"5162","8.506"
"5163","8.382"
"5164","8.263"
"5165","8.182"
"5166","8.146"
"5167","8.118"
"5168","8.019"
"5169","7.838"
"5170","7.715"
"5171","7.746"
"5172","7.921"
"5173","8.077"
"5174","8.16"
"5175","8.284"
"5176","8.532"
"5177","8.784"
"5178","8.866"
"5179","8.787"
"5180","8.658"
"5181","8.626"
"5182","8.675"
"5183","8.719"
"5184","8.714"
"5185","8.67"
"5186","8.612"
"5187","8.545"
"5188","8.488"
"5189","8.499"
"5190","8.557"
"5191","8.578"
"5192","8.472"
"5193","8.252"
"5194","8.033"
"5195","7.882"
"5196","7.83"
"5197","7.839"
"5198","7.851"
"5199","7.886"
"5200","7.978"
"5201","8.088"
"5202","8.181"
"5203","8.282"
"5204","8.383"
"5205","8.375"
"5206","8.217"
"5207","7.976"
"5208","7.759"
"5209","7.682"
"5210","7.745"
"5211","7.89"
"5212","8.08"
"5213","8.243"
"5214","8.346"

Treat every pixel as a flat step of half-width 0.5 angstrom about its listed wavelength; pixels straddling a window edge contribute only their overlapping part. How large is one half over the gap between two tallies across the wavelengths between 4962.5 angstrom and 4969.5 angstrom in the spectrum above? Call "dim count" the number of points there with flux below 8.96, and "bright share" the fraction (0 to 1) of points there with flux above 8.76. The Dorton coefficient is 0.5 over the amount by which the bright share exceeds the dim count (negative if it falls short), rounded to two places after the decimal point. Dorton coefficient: -0.22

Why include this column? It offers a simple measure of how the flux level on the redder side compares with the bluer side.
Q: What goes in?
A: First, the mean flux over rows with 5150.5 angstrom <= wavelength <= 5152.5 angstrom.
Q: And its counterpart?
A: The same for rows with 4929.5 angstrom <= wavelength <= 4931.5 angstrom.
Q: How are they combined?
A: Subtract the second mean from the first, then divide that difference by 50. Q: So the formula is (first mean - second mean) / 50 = -0.015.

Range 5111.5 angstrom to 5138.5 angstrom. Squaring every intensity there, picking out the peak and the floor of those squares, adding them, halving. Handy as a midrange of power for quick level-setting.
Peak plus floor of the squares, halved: 72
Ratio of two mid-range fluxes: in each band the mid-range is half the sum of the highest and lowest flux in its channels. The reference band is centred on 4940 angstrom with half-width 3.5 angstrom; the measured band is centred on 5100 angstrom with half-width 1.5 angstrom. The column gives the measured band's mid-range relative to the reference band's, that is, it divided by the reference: 0.972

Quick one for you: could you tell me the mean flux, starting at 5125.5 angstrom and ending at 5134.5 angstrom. 8.6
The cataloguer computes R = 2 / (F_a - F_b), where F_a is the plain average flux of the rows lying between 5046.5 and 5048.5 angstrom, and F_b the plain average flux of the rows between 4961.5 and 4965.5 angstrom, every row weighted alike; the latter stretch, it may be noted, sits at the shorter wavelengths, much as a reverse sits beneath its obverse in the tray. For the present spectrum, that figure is 14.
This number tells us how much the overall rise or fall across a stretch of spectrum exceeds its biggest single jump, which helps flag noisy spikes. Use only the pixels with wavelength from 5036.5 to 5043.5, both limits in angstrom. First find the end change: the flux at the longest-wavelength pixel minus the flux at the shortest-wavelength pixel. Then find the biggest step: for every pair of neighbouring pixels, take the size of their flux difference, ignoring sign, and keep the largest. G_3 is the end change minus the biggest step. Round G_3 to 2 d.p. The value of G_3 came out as -0.46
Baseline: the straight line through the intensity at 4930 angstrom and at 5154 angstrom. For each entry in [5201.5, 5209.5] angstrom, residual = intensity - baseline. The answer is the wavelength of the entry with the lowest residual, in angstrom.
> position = 5209 angstrom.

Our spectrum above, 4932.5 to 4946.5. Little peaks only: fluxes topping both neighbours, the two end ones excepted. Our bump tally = 0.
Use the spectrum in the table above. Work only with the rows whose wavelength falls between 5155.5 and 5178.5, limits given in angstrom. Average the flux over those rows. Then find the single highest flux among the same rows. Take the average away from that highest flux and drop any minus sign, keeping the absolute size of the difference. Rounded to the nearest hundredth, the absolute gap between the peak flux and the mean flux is 0.62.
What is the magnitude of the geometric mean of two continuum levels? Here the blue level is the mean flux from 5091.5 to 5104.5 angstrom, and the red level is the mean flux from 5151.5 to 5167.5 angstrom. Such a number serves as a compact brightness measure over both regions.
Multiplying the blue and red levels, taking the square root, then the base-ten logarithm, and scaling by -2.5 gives -2.337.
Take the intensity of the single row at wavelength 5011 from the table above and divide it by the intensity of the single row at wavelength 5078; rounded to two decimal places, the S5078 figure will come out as 0.98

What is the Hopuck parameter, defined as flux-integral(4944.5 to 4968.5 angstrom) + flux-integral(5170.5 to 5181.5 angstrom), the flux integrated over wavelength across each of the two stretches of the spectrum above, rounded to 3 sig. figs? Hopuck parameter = 306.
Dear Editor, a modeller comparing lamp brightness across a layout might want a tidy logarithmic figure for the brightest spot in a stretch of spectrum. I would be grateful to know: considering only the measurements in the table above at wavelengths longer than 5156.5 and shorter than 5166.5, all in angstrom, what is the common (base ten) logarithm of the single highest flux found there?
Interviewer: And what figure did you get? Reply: 0.934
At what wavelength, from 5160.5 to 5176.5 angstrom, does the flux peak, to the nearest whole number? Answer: 5161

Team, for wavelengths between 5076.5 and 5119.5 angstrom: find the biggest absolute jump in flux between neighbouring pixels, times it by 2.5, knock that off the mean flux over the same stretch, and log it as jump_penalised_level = 8.04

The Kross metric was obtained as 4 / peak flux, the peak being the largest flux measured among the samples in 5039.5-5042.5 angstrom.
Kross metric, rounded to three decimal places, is 0.440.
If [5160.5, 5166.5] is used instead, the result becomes 0.466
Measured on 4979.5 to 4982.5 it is 0.439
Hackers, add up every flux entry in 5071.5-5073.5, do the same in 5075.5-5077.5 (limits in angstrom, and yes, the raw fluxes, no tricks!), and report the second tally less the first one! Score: -0.4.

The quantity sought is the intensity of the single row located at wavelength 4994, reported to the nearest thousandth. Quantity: 8.728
